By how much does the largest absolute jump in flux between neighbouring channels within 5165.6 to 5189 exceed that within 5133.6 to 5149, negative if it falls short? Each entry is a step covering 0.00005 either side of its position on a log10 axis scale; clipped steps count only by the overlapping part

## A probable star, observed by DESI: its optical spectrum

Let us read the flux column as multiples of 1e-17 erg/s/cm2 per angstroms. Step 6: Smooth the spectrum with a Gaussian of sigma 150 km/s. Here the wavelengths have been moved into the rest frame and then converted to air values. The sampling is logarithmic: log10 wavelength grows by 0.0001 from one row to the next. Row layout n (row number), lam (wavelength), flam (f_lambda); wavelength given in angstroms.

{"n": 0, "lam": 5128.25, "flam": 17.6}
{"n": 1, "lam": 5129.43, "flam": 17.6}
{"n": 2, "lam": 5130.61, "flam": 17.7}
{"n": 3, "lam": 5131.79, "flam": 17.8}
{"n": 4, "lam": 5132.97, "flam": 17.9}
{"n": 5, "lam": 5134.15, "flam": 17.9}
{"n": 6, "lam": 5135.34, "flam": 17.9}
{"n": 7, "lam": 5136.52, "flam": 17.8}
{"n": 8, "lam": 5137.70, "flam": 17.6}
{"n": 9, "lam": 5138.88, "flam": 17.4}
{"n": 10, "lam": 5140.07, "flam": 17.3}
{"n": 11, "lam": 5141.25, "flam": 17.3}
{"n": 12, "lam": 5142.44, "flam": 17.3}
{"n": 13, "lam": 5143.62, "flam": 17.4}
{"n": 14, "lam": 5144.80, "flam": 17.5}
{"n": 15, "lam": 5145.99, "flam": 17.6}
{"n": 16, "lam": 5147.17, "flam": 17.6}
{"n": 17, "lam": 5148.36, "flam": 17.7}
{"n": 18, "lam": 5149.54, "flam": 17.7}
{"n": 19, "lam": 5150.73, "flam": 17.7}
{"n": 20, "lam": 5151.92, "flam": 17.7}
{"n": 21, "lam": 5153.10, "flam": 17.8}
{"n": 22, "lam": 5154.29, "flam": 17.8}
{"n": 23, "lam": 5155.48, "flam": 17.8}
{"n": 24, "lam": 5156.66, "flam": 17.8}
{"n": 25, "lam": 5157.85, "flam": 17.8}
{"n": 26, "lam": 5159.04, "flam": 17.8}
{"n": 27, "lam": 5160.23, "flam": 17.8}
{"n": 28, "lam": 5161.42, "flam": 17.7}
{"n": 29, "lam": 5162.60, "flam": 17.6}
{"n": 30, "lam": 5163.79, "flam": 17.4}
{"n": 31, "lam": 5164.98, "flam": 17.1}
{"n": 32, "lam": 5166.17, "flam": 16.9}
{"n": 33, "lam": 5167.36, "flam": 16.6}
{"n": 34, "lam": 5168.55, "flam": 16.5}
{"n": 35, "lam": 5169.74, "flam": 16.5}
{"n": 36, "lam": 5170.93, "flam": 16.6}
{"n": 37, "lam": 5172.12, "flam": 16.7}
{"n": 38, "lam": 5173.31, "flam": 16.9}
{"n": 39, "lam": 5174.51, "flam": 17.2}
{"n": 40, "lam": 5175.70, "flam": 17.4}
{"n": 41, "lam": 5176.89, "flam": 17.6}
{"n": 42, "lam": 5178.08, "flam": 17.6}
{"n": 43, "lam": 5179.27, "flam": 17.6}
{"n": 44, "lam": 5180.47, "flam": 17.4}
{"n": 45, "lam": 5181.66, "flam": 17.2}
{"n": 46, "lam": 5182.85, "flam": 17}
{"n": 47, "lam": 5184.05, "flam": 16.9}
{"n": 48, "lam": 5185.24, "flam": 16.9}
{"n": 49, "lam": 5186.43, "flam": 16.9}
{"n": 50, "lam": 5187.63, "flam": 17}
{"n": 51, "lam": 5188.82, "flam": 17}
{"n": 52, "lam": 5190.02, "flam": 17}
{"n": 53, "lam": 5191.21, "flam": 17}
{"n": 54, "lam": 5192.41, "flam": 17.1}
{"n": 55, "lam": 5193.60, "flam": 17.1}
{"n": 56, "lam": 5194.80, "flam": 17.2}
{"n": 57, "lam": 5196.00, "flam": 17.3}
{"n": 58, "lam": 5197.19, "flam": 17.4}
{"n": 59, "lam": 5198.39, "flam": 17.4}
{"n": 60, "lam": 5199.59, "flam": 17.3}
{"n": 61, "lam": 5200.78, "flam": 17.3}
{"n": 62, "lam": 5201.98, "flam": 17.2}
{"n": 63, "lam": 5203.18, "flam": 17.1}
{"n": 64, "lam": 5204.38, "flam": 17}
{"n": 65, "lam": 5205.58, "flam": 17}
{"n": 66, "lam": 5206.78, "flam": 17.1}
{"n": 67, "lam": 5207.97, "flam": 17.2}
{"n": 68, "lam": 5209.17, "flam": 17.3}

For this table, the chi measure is 0.10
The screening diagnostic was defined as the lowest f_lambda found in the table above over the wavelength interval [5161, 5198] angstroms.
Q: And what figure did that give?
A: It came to 16.5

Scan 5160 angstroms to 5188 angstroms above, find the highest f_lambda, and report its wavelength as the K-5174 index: 5160.23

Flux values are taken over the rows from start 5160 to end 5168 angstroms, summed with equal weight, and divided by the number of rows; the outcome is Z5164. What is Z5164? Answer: 17.3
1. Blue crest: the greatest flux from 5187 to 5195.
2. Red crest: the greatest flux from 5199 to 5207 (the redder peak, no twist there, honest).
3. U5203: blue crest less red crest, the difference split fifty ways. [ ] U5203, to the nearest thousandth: -0.002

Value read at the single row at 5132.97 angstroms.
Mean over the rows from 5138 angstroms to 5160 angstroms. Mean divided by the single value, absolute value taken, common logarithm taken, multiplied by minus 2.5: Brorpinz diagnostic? 0.018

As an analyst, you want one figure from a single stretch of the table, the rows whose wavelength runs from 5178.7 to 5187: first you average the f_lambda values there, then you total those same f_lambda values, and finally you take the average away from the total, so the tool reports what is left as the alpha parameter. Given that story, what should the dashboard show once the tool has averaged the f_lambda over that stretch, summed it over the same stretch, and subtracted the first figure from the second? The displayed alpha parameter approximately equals 103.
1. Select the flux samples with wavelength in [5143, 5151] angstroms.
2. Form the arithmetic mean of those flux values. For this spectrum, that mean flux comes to 17.6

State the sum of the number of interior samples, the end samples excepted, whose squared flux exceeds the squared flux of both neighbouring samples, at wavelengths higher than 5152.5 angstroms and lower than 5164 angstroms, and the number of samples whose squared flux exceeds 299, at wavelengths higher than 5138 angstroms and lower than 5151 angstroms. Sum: 11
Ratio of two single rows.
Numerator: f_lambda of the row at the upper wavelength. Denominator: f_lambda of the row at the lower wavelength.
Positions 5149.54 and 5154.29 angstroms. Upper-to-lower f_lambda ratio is 1.01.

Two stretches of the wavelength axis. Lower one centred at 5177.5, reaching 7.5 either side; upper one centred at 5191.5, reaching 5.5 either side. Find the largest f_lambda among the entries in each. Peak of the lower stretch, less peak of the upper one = 0.30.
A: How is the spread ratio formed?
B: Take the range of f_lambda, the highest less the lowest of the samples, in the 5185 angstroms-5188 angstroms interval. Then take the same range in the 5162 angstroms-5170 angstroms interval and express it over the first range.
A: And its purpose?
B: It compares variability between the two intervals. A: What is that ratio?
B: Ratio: 11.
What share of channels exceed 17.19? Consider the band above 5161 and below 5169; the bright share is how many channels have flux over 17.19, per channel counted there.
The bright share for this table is 0.43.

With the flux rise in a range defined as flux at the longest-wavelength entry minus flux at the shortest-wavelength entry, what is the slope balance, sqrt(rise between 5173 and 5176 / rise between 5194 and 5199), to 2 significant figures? 1.6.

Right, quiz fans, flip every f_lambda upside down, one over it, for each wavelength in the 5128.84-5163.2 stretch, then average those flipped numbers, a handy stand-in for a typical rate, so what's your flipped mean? 0.0566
